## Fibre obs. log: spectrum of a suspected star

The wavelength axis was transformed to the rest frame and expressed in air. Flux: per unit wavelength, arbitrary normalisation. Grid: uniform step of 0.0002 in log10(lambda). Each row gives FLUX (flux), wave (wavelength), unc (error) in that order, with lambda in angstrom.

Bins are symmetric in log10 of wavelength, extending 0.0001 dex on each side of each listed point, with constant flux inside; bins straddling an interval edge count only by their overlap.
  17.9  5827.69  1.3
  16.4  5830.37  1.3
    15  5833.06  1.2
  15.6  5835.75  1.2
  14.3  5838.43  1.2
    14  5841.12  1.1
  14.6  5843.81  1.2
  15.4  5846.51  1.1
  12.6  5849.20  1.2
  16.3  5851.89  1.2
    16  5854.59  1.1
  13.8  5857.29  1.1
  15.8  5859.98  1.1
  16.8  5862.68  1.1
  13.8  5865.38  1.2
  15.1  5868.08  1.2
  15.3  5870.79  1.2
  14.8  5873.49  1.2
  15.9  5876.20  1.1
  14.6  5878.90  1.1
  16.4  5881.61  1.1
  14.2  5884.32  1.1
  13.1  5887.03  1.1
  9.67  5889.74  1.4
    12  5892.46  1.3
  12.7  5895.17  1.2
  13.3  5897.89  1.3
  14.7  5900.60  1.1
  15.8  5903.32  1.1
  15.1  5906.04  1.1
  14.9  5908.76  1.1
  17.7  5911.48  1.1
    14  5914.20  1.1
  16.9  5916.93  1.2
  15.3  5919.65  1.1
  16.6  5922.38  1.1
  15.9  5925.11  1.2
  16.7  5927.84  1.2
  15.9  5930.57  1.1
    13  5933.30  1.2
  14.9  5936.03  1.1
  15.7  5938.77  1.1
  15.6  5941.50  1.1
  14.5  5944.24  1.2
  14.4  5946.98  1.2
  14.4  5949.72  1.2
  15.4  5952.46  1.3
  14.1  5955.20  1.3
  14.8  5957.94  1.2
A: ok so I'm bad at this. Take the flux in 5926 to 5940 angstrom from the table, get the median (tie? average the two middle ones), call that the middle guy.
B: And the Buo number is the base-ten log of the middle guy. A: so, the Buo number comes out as 1.20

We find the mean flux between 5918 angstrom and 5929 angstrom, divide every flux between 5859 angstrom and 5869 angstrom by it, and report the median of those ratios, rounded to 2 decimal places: 0.96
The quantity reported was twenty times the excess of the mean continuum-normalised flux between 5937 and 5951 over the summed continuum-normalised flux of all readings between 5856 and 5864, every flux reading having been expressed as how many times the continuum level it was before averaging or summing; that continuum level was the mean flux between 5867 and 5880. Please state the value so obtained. -42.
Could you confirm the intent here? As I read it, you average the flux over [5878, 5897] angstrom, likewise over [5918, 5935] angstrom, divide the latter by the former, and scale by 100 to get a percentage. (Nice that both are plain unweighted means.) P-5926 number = 118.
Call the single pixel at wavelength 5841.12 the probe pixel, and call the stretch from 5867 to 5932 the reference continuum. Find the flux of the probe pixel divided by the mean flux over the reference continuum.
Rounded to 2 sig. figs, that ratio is 0.94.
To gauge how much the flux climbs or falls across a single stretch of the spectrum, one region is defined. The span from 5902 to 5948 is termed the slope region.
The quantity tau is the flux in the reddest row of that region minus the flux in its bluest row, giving -1.4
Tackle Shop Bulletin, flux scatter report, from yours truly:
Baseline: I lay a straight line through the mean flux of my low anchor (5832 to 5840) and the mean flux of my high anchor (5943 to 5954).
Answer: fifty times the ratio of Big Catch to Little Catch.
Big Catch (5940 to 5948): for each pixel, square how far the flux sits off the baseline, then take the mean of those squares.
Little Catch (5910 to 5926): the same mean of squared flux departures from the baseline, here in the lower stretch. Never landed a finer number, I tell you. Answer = 5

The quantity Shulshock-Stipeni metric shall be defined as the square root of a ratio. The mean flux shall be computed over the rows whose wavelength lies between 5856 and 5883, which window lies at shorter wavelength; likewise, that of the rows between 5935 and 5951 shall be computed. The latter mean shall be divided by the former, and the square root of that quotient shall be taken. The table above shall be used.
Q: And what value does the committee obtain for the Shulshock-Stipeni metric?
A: 0.99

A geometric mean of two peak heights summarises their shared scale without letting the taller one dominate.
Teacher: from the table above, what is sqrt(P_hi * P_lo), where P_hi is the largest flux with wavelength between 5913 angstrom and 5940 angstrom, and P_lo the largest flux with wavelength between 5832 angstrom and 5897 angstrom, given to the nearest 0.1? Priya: 16.8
